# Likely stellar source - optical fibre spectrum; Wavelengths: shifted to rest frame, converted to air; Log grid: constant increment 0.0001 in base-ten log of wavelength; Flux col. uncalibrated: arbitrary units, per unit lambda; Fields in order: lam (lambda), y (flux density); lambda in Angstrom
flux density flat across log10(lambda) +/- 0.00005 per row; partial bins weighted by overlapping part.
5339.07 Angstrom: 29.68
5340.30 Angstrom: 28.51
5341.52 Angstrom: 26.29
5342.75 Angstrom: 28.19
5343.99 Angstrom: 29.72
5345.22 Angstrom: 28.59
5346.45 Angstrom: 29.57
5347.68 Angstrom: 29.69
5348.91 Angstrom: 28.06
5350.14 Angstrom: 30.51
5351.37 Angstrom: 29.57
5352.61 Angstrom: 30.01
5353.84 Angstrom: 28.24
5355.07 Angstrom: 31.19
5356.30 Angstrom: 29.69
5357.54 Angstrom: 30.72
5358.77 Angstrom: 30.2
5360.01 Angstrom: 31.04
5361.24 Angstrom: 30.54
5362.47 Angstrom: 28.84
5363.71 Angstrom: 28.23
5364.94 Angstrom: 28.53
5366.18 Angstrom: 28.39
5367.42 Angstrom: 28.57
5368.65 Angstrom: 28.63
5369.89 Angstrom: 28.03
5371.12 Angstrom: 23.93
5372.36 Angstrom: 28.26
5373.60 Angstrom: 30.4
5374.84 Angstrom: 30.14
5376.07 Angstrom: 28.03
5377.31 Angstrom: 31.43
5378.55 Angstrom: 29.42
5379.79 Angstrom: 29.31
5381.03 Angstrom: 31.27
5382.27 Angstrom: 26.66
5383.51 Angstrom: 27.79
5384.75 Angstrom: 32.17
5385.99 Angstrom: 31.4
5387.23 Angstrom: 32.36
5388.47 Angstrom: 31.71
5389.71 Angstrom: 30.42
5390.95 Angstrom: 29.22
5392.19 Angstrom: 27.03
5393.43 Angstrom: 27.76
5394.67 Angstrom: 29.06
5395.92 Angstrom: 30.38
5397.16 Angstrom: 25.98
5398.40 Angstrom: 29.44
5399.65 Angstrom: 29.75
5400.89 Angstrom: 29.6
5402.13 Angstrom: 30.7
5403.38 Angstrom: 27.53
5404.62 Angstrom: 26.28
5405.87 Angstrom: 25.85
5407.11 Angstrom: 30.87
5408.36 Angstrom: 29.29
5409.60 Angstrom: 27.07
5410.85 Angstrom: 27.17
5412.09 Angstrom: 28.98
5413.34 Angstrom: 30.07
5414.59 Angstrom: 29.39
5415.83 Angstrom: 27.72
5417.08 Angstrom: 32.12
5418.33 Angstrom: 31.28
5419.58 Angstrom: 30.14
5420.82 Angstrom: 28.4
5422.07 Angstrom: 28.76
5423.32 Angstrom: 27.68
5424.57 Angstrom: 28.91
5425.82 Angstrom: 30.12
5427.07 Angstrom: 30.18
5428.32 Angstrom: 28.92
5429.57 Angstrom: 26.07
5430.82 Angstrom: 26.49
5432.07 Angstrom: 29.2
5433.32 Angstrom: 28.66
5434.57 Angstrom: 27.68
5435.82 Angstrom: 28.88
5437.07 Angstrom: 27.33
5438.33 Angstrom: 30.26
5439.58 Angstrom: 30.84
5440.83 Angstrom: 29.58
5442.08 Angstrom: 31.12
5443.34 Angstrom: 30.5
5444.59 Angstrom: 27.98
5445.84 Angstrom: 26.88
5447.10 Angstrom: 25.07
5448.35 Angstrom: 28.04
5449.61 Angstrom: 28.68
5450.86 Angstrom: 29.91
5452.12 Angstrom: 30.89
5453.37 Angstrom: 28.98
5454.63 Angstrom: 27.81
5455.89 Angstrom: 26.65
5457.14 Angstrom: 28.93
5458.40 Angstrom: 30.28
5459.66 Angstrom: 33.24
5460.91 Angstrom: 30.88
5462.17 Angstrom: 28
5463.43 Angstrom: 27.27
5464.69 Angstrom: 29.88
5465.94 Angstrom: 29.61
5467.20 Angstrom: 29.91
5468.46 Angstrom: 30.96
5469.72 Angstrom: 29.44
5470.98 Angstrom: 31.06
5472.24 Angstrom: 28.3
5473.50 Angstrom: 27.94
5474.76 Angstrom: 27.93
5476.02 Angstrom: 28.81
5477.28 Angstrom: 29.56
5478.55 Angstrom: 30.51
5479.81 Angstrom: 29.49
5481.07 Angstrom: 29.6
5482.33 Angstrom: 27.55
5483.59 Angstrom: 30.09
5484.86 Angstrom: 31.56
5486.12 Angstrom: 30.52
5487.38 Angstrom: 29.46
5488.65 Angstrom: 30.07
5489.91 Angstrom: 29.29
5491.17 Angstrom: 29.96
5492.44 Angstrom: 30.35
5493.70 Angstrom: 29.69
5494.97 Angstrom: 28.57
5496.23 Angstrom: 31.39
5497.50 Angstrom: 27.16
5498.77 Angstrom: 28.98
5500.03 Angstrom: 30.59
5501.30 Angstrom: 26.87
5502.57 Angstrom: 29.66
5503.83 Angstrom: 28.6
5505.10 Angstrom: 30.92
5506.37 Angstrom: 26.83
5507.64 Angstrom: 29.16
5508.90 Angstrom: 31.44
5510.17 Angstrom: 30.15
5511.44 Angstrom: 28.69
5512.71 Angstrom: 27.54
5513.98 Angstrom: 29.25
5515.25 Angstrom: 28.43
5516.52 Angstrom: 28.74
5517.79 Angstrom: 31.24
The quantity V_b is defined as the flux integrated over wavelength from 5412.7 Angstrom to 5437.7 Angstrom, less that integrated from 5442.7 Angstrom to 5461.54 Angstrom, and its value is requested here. 176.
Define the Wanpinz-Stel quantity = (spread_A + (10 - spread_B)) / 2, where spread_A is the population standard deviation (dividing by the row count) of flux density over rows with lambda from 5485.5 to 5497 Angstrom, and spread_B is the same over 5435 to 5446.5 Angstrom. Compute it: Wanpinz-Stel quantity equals 4.64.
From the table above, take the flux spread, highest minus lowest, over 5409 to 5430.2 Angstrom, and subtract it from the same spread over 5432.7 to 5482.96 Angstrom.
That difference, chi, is 2.1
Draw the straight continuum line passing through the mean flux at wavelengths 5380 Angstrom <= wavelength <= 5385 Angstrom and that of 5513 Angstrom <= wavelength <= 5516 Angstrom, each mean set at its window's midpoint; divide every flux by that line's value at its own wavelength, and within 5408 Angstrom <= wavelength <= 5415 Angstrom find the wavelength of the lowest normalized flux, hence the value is 5409.60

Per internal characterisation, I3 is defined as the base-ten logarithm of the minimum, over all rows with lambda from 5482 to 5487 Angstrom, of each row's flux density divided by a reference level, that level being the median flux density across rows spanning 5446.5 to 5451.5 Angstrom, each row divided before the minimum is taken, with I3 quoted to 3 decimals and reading -0.013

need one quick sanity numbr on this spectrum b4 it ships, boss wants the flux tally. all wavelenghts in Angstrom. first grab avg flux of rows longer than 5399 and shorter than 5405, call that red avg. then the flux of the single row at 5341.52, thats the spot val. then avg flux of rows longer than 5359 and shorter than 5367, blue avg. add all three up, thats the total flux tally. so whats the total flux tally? 84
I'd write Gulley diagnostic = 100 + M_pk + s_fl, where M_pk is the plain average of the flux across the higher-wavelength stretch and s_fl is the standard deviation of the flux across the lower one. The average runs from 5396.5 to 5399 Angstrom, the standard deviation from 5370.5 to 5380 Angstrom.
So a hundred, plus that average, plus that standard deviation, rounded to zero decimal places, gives 130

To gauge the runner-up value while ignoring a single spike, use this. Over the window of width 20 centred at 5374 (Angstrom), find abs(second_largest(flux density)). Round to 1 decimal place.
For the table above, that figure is 31.3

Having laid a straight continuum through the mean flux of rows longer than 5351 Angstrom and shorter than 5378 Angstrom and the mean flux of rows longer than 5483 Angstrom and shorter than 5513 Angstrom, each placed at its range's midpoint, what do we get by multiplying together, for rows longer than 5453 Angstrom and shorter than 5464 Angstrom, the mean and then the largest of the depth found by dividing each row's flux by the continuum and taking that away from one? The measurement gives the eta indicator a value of 0.0009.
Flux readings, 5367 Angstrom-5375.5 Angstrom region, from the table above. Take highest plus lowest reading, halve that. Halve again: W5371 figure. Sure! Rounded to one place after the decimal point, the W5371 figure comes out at 13.6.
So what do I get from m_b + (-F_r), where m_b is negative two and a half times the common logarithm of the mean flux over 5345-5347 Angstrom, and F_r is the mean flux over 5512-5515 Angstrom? -32.1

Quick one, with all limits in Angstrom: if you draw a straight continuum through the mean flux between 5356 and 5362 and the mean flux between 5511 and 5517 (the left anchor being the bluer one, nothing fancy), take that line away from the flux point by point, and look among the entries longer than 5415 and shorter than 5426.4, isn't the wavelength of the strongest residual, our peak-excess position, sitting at 5417.08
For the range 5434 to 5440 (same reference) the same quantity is 5439.58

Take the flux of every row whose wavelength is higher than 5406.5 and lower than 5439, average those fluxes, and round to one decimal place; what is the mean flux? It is 28.9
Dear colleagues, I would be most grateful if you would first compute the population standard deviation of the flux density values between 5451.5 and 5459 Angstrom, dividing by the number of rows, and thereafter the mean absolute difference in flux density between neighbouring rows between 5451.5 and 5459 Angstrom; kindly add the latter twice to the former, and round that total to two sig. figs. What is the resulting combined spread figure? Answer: 4.6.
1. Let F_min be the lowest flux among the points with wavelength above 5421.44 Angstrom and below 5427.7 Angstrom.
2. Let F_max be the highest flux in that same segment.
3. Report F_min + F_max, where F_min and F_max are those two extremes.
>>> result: 57.9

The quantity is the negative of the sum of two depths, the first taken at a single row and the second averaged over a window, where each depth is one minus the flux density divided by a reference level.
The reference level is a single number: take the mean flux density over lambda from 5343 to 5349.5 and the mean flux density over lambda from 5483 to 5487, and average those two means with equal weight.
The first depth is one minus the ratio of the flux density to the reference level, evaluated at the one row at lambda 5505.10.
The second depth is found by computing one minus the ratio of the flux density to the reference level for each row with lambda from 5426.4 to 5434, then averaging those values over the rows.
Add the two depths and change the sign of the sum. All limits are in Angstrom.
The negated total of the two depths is -0.02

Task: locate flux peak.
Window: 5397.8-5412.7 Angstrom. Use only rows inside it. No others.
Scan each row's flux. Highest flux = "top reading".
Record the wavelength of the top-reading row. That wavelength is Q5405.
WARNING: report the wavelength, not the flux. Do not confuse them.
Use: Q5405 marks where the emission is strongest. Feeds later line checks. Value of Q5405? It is 5407.11 Angstrom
